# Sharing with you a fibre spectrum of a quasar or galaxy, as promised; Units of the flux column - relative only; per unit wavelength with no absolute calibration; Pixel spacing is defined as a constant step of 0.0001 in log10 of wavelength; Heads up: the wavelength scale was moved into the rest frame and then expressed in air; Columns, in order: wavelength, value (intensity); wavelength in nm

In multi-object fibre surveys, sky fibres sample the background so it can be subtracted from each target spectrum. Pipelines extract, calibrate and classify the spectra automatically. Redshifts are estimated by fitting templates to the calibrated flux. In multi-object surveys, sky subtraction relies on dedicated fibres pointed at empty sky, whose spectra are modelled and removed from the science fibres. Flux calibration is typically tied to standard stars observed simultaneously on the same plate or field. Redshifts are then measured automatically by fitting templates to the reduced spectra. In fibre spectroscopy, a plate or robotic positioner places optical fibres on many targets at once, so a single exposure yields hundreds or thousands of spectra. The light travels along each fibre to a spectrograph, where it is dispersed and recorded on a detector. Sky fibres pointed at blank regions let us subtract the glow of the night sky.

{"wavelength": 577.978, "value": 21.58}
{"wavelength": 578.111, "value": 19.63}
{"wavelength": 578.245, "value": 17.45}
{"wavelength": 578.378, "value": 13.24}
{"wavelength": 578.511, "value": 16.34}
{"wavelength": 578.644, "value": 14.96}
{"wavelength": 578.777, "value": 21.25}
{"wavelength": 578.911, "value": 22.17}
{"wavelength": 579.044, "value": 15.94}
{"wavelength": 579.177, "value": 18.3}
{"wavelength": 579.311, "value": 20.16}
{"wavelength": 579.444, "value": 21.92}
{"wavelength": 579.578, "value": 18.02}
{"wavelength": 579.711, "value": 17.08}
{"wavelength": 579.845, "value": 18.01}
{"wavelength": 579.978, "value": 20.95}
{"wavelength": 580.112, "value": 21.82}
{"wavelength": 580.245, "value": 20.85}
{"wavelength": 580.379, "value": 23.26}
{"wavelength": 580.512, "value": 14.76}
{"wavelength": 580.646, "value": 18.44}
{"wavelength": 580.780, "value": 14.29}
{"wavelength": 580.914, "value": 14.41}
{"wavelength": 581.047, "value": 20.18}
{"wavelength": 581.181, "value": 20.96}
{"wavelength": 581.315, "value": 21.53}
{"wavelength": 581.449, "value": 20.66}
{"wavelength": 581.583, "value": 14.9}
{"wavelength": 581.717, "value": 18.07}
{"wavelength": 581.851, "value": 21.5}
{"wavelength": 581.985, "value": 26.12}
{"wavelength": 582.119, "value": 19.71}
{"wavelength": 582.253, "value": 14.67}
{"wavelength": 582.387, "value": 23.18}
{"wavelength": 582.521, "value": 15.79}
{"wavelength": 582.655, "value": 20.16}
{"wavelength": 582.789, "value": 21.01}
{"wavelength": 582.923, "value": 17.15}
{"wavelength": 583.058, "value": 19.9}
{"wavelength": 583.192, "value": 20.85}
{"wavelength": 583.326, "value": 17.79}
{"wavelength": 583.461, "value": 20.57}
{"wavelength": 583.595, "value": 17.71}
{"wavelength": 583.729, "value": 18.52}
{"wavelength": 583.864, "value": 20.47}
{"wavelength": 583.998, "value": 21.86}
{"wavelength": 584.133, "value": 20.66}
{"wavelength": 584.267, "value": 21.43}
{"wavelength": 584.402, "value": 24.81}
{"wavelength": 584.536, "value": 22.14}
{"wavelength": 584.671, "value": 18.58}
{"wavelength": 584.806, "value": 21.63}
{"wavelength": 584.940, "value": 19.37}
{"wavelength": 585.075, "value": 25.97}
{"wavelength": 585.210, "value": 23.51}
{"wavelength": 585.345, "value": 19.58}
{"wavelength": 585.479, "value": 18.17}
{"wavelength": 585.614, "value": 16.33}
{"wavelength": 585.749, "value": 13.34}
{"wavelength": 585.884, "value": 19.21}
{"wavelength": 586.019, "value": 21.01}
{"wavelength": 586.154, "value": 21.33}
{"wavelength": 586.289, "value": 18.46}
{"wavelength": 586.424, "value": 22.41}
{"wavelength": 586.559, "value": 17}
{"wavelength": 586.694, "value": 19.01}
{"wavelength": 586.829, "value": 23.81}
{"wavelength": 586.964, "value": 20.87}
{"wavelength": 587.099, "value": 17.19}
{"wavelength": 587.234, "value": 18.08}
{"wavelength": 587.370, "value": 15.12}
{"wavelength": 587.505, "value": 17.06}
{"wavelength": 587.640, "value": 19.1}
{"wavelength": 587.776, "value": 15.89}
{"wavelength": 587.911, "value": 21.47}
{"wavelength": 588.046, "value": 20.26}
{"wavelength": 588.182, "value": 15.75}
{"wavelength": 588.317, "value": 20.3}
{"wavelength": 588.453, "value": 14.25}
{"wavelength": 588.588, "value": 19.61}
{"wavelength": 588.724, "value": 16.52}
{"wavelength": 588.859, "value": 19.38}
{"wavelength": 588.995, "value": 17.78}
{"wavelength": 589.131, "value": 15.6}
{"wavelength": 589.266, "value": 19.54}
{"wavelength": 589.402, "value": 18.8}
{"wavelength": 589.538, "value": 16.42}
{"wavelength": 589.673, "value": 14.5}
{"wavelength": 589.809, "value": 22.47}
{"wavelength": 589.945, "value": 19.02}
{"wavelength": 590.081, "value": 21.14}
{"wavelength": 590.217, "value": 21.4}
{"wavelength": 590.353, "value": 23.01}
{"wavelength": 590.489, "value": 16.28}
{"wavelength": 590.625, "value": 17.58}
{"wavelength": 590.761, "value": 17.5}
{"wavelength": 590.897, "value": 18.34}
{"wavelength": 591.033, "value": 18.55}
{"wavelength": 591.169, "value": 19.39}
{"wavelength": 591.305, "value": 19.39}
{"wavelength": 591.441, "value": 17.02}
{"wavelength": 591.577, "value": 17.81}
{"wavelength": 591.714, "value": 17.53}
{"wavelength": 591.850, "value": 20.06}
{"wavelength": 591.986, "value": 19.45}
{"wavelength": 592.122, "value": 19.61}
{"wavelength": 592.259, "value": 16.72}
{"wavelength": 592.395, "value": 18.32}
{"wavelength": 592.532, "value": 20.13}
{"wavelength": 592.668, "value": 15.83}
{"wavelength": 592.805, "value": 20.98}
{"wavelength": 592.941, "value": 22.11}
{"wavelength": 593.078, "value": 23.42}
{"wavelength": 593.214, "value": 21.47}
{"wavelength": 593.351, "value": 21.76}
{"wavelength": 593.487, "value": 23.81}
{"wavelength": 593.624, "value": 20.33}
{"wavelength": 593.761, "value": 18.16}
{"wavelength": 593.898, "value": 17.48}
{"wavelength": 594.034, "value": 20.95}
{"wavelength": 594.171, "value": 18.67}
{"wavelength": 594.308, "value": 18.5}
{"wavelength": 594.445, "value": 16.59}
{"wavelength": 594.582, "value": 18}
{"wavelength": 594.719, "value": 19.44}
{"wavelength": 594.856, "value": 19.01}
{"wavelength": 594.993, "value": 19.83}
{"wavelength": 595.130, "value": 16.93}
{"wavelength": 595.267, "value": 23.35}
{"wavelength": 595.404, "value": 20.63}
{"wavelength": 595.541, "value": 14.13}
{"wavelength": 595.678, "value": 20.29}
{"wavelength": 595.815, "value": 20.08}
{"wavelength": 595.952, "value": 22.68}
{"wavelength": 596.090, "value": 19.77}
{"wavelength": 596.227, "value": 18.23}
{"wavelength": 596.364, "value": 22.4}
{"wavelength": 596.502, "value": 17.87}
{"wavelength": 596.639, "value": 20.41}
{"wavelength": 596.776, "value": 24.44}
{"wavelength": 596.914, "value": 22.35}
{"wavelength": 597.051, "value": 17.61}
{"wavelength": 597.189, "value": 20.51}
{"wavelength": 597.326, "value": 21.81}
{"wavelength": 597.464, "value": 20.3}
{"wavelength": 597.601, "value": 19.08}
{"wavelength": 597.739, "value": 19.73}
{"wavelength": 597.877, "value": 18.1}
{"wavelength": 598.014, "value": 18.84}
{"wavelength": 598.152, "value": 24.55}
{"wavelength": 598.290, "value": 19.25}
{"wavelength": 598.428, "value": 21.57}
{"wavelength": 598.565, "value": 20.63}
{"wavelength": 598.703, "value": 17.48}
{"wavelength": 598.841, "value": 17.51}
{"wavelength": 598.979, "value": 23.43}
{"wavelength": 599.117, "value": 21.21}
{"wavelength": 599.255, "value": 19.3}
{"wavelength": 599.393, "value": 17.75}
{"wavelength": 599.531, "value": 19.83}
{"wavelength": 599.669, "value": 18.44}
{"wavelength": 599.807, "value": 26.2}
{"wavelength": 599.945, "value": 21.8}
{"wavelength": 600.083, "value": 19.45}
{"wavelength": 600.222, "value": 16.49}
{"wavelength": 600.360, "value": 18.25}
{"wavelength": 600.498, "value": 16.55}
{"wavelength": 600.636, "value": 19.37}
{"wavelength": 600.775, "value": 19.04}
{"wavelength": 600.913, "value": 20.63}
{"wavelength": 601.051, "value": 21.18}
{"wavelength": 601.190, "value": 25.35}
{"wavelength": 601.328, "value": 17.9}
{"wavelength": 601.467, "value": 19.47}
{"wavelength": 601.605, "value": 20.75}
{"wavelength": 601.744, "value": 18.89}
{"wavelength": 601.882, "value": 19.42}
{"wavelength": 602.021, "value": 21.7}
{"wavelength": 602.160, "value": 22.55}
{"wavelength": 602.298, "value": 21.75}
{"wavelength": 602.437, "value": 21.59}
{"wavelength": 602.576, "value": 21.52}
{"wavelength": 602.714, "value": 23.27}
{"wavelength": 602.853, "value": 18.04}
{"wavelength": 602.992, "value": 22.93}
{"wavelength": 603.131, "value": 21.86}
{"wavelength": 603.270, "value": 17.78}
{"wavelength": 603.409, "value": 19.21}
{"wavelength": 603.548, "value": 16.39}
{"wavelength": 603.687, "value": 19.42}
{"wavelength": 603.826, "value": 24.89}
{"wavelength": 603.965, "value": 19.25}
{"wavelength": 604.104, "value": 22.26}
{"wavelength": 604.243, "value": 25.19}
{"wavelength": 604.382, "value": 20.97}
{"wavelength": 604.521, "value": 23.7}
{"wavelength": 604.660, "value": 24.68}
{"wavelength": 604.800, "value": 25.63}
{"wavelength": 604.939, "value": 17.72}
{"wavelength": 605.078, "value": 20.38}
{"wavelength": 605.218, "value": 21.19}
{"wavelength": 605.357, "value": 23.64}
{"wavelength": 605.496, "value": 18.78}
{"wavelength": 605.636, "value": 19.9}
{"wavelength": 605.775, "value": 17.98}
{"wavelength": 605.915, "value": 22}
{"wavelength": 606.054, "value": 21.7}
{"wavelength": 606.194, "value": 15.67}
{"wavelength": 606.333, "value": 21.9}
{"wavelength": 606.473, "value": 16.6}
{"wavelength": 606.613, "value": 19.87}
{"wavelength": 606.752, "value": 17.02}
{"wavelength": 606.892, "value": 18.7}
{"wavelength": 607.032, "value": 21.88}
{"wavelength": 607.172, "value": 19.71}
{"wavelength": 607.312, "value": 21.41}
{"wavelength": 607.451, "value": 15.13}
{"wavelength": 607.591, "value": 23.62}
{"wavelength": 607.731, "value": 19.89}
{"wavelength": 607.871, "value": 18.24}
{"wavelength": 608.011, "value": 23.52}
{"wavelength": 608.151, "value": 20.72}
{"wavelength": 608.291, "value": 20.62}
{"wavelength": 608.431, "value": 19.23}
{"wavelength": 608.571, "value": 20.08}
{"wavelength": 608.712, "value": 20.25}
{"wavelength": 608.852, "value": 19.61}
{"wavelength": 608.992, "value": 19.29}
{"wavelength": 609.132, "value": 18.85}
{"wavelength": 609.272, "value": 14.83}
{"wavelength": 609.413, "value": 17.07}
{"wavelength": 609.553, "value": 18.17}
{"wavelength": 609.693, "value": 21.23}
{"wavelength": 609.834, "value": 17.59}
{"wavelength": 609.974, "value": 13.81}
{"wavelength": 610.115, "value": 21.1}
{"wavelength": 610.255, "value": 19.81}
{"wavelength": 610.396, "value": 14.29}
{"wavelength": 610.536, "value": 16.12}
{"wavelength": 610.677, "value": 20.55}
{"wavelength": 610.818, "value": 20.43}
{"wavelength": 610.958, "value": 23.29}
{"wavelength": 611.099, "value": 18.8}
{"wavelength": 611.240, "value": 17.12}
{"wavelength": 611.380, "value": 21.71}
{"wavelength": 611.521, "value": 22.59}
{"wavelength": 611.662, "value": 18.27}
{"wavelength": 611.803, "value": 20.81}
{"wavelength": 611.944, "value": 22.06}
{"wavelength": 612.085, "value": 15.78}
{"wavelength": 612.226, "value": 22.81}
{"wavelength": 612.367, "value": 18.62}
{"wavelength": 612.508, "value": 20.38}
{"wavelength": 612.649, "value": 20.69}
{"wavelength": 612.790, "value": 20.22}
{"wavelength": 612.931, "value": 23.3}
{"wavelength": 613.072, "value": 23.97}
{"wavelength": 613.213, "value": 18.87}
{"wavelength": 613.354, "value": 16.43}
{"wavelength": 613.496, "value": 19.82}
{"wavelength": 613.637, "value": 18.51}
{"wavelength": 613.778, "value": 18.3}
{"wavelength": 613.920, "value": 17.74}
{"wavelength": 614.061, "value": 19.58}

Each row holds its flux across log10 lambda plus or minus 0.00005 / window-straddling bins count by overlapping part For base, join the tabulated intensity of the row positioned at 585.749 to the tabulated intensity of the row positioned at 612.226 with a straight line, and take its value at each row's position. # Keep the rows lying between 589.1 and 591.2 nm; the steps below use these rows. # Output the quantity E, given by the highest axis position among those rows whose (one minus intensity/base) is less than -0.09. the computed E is 591.169 nm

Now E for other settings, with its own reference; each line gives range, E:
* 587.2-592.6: 592.532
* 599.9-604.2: 604.104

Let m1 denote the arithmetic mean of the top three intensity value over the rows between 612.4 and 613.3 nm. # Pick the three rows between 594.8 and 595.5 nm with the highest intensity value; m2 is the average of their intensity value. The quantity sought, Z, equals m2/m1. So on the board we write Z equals 0.94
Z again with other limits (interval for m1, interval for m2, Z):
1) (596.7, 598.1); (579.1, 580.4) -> 0.98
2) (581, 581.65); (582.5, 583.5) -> 0.99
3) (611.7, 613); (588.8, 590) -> 0.90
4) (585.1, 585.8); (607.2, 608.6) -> 1.12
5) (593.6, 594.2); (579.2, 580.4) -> 1.12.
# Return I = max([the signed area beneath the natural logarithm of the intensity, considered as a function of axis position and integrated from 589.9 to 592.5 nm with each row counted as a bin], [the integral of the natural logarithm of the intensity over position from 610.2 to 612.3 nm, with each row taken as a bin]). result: 7.6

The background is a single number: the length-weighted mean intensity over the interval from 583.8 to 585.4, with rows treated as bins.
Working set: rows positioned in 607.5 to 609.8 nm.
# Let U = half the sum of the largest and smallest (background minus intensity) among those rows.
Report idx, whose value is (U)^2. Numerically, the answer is 6.0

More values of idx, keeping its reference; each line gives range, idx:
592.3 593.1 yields 4.2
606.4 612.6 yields 8.8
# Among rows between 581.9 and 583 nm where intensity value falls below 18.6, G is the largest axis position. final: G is 582.923 nm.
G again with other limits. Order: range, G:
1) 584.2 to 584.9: 584.671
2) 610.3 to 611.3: 611.240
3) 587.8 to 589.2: 589.131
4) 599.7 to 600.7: 600.498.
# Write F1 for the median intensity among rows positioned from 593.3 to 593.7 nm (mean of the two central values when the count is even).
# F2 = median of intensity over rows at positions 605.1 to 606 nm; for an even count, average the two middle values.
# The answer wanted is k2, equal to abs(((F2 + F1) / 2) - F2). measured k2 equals 0.61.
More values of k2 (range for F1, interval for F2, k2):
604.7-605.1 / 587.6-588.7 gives 0.51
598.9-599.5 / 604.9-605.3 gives 0.06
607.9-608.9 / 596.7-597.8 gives 0.08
